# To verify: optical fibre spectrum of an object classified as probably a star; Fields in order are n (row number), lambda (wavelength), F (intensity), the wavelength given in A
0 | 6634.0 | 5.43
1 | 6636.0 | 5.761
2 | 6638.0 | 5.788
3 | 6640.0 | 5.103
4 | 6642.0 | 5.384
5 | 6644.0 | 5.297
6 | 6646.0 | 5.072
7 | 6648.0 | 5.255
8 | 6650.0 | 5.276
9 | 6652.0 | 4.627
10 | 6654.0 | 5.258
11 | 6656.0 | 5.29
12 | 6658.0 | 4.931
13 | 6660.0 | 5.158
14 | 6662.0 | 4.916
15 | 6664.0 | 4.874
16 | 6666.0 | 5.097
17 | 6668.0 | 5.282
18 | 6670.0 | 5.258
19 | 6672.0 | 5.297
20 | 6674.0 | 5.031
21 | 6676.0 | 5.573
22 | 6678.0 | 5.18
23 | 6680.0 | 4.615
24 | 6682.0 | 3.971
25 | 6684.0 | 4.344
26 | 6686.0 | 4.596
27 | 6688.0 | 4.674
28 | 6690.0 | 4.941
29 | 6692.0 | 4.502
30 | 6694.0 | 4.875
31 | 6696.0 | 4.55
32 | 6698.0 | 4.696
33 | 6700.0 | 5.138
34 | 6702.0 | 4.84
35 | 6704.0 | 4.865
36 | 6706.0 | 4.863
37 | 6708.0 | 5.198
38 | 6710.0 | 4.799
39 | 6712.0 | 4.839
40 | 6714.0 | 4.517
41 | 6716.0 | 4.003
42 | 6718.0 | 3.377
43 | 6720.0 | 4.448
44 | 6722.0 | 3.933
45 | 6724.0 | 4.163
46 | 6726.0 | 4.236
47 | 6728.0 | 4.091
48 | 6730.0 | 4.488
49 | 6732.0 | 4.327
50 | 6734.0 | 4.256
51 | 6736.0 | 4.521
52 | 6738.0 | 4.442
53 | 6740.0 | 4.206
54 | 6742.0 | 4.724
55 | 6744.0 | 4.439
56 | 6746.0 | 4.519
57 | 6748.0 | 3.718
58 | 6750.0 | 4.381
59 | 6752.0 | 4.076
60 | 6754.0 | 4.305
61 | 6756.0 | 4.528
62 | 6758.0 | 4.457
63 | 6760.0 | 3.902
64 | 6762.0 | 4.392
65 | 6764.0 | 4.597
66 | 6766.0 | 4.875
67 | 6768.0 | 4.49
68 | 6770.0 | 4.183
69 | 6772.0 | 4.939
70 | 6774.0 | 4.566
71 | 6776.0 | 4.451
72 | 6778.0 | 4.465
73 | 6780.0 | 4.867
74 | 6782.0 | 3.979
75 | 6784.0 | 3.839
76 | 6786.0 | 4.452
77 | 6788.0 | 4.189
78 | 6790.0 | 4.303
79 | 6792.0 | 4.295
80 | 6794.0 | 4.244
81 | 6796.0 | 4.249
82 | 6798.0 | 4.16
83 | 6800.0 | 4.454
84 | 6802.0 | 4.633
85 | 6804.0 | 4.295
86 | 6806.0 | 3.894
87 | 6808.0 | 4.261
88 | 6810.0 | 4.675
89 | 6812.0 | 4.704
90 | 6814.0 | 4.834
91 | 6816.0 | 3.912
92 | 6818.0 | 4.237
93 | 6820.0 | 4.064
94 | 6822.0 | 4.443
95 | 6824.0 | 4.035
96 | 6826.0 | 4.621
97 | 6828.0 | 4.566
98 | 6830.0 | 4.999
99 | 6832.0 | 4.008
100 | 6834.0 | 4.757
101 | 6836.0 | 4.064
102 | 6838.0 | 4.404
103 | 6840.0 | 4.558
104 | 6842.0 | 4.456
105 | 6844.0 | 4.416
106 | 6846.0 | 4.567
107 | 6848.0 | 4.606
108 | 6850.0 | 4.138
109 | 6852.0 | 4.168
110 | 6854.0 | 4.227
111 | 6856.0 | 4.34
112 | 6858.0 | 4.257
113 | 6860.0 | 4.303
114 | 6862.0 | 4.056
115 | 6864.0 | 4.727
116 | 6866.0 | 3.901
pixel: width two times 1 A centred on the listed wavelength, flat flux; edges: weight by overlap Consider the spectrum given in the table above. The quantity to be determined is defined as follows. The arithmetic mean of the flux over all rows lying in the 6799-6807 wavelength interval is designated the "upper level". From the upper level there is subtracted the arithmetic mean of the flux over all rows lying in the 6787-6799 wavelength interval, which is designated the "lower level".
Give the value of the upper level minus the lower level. 0.1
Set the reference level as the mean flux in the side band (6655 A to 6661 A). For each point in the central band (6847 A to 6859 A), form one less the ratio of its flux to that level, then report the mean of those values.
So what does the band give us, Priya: 0.163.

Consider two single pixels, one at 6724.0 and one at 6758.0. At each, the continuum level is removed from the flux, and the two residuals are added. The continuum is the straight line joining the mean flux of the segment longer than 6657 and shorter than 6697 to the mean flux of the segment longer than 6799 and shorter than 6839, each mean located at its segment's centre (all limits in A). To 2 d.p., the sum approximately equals -0.70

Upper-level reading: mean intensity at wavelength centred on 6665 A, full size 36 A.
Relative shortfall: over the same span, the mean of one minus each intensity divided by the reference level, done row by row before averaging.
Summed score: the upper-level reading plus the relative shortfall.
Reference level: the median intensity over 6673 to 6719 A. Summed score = 5.00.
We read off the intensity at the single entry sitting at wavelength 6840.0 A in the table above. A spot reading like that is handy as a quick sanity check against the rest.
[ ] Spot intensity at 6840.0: 4.558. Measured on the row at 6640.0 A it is 5.103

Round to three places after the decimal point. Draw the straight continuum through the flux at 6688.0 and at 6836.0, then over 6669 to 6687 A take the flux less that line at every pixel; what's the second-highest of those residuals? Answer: 0.557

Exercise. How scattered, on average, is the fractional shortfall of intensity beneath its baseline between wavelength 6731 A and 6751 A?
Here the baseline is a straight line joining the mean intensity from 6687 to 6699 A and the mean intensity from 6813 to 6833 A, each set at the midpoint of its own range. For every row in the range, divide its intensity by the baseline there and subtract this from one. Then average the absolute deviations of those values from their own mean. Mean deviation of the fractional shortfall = 0.041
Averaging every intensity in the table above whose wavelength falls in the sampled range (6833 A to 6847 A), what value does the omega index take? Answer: 4.46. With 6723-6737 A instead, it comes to 4.30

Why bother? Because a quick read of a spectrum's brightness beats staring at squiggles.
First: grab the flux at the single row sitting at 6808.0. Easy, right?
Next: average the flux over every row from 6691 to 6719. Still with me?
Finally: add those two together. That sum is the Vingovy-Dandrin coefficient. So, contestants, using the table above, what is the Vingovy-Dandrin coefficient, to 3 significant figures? 8.91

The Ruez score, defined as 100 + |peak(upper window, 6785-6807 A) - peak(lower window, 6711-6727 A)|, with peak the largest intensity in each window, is 100.2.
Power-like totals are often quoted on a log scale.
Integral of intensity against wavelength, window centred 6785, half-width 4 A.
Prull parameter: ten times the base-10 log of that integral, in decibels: 15.17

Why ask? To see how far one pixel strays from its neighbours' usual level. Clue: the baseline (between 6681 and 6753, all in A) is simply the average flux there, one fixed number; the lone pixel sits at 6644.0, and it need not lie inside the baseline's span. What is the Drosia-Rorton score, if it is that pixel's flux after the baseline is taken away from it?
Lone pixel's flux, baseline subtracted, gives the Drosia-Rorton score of 0.8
